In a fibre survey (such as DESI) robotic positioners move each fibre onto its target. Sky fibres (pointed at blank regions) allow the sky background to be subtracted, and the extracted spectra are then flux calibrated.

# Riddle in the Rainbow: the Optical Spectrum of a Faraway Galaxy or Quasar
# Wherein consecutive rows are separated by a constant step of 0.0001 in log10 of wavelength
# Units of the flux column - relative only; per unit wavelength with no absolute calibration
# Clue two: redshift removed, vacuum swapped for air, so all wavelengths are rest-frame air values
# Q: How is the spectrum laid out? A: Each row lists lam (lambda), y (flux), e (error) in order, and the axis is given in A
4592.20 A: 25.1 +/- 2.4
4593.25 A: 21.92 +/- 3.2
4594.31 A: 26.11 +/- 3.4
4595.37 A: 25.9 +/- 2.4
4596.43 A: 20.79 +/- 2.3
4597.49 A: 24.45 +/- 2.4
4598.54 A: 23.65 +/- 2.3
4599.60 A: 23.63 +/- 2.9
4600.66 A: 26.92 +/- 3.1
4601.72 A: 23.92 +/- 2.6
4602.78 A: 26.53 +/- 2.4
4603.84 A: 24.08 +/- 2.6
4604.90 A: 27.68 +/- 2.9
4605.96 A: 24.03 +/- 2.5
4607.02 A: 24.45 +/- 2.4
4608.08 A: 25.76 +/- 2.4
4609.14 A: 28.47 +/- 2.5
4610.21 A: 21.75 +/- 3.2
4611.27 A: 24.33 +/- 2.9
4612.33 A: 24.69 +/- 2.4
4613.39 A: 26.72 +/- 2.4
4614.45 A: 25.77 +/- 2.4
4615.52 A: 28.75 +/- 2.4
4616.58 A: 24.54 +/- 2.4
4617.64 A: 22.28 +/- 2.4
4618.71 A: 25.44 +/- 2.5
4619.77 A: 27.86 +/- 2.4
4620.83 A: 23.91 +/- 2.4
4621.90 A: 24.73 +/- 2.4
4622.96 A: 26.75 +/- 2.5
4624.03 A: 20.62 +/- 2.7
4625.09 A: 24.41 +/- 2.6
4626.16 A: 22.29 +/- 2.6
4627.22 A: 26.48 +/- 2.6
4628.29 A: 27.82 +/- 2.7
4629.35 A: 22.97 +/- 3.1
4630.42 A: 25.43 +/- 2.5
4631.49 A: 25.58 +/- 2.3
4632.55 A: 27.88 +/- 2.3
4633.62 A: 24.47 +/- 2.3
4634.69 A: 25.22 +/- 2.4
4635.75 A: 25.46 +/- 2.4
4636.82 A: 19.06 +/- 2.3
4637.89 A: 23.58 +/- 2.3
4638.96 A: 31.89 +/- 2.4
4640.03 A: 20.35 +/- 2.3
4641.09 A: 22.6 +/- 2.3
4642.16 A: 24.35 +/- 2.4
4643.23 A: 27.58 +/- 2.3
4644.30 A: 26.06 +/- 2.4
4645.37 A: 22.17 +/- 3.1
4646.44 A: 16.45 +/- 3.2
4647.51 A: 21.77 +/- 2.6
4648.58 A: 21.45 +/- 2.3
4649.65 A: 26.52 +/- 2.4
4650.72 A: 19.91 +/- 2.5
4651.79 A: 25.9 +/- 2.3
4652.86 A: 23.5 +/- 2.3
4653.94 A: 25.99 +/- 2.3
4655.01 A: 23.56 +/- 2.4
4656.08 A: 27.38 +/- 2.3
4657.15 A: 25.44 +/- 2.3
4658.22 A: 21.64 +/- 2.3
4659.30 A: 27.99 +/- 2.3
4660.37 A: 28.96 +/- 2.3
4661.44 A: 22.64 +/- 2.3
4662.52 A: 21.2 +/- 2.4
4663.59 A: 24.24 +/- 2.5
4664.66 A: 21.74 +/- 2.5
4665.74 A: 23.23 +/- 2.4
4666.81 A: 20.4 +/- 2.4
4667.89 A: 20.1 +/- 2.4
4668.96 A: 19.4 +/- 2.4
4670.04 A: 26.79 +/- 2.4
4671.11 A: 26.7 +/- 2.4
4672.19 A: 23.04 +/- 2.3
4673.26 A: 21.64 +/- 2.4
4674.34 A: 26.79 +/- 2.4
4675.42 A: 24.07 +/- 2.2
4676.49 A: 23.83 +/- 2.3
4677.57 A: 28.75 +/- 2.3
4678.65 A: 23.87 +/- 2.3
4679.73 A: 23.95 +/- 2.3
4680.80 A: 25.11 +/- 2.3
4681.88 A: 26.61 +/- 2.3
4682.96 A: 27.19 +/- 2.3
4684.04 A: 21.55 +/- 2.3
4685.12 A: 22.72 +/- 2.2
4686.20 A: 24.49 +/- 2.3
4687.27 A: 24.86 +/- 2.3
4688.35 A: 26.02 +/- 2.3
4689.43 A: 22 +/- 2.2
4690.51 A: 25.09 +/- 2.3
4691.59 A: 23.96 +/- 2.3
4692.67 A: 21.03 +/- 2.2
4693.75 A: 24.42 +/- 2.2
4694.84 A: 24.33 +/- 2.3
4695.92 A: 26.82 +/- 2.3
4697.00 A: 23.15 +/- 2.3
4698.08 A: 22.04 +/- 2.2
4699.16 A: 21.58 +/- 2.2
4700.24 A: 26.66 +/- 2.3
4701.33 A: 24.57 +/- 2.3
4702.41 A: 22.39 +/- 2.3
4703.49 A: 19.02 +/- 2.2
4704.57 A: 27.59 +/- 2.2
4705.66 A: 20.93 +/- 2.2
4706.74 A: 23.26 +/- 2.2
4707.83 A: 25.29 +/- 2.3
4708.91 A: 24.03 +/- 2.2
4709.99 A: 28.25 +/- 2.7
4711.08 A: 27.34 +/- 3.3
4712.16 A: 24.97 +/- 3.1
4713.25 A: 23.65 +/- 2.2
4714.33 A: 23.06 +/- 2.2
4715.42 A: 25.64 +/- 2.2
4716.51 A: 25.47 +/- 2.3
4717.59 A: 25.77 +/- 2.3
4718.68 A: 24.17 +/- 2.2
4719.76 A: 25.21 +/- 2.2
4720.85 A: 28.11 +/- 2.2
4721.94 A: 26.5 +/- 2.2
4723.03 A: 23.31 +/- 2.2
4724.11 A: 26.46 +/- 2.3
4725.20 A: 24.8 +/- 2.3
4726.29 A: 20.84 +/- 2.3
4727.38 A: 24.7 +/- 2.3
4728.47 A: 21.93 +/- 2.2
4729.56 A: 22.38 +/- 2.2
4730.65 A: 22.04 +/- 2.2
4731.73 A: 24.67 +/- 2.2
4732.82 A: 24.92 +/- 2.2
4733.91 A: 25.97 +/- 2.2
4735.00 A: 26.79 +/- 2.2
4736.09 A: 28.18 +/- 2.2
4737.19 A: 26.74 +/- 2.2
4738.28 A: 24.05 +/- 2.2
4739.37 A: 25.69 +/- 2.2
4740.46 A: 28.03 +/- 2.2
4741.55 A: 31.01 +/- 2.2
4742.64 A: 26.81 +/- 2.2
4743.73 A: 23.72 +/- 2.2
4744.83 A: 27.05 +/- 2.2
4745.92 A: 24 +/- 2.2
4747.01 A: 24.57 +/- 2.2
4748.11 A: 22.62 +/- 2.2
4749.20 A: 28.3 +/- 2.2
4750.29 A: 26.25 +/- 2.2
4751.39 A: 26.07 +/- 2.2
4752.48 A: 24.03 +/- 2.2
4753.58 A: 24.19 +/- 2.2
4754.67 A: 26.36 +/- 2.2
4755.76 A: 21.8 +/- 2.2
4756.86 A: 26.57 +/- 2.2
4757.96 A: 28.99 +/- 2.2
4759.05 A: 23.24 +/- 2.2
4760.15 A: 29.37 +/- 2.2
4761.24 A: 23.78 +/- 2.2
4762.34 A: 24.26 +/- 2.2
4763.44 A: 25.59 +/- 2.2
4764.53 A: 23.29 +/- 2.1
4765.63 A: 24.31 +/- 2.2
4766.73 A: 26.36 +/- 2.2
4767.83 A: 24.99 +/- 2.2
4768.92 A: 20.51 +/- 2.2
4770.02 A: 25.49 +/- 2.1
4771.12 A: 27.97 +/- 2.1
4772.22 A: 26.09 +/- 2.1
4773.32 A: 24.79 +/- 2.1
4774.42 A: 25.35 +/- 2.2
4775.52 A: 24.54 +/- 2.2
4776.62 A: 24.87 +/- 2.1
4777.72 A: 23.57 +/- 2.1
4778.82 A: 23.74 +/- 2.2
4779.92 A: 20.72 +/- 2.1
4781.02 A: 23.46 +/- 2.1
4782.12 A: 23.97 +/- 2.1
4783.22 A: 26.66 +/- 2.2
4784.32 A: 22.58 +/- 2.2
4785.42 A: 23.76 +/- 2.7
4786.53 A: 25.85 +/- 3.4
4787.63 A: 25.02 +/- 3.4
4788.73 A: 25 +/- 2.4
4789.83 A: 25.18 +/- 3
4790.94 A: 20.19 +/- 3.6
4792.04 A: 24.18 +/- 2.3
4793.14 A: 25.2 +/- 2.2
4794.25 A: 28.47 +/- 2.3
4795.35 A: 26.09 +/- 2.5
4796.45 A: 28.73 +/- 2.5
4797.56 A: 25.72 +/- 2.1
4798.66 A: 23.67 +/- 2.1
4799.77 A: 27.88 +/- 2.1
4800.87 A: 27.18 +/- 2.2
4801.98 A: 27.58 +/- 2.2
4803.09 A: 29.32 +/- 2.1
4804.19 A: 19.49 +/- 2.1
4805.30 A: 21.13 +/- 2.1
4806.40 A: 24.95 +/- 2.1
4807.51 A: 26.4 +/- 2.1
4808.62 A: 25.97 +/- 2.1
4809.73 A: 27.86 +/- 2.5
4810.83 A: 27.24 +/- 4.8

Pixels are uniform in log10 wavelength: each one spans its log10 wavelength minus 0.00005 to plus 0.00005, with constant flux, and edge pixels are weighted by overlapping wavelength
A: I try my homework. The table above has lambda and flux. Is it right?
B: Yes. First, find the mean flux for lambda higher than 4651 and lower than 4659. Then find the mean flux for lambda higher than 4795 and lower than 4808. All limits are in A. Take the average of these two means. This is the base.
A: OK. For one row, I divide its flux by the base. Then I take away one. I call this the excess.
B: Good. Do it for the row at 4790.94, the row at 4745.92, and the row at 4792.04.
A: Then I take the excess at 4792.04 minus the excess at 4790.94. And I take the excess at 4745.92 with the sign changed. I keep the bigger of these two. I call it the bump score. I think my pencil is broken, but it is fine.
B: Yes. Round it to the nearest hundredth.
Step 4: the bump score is 0.16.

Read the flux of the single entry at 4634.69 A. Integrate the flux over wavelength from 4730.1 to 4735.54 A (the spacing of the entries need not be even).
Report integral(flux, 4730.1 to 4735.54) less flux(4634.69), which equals 110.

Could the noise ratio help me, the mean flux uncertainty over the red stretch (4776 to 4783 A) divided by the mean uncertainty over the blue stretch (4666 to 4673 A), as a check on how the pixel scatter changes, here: 0.89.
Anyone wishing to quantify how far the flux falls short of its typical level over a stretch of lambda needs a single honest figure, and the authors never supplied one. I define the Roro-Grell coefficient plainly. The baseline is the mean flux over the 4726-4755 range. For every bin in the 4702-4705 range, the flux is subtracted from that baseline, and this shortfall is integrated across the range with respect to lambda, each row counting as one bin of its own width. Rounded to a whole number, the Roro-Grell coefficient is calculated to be 7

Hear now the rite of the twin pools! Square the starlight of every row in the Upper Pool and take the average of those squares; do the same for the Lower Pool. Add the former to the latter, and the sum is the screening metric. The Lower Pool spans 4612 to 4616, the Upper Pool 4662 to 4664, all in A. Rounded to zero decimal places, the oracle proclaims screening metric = 1222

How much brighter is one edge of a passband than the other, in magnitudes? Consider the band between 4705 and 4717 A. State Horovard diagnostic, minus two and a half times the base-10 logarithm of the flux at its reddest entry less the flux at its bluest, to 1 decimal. -1.6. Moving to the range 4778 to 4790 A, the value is -0.4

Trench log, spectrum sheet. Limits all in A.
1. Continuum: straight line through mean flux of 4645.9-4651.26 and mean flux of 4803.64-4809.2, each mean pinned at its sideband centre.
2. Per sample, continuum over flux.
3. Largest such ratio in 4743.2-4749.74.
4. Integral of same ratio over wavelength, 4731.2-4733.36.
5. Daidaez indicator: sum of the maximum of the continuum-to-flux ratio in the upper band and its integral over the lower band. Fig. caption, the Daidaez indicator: 3.0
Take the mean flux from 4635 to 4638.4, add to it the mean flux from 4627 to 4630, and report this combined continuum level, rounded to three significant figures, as 48.5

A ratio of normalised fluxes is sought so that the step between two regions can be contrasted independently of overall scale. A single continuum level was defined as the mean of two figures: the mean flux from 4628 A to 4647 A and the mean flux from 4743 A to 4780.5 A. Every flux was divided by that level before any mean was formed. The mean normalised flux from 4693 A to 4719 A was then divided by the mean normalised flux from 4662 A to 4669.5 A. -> 1.13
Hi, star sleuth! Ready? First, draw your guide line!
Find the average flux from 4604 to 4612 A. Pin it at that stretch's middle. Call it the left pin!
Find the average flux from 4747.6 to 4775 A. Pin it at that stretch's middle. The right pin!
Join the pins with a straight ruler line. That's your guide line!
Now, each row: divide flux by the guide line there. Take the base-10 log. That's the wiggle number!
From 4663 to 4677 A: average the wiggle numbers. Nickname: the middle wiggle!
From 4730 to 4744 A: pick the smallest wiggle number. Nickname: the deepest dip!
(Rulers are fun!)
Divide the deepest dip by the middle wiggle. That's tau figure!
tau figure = 2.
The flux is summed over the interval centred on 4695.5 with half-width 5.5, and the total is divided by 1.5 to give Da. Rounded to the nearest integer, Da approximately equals 159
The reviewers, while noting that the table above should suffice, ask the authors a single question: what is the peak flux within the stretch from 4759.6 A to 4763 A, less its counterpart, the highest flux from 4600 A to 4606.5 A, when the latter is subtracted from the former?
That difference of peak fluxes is 1.7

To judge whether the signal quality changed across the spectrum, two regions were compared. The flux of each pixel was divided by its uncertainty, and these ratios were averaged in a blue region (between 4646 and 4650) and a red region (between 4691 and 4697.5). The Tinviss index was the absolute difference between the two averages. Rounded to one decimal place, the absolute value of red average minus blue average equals 2.1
